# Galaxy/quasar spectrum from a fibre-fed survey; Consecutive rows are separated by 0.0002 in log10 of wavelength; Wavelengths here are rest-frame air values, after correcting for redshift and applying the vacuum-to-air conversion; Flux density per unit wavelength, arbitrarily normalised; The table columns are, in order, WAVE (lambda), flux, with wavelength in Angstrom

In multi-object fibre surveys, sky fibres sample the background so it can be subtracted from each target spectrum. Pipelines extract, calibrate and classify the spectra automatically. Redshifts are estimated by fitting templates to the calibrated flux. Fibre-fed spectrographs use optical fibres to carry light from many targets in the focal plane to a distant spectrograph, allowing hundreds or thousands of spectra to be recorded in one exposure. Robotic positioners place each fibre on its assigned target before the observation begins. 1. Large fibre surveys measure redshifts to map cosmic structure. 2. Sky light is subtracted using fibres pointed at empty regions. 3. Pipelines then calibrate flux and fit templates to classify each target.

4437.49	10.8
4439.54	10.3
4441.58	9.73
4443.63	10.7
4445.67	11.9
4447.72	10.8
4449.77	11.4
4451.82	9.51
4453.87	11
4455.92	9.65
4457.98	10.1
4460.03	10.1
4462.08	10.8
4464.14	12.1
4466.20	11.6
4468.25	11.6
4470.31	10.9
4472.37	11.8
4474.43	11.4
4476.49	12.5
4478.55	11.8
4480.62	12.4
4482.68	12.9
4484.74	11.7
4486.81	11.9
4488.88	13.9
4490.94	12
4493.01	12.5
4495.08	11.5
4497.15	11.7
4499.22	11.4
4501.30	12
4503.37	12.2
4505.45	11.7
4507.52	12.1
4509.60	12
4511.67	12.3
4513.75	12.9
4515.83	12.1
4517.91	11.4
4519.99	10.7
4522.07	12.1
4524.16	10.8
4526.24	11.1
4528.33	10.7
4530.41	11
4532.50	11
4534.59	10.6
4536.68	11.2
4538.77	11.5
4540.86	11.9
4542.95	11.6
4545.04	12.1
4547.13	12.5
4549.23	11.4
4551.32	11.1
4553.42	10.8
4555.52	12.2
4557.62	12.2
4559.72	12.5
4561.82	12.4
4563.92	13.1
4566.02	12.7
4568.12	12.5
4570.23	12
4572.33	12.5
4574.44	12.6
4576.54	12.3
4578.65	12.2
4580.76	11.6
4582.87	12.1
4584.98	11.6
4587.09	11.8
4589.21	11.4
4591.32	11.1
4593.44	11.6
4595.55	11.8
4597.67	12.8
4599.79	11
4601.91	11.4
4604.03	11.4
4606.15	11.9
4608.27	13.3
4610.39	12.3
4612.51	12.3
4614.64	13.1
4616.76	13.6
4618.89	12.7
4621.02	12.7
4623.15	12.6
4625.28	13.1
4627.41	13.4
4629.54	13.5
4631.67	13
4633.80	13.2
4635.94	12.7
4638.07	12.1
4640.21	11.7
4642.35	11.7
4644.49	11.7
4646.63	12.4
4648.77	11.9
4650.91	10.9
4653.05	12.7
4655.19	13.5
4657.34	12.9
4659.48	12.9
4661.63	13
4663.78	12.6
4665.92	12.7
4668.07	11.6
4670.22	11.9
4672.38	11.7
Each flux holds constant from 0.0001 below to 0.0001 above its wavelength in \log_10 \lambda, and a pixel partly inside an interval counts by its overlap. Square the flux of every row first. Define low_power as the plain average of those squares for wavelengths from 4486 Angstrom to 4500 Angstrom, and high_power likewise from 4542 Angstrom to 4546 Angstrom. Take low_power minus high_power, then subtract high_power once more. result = -133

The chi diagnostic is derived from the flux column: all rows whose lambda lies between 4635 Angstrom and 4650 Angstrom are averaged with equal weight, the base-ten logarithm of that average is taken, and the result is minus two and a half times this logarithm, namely -2.70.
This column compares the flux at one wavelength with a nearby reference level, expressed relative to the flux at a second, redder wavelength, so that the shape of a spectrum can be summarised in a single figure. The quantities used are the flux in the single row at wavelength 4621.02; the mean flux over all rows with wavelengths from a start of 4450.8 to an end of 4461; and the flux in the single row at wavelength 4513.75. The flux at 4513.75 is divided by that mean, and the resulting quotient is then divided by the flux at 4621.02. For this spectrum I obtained 0.101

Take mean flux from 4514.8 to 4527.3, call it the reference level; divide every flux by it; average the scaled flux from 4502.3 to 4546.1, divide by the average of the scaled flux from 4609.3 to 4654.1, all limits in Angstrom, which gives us 0.92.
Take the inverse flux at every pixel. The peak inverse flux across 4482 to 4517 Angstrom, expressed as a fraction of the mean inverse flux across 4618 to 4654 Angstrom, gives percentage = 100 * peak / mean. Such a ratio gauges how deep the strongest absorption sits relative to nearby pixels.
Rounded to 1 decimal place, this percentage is 109.0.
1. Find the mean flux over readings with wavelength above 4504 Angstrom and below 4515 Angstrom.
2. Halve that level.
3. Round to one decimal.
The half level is 6.1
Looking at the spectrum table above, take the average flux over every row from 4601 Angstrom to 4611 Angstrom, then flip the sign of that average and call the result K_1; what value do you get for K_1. -12.1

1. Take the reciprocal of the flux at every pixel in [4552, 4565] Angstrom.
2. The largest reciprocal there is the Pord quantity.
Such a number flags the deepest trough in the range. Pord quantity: 0.093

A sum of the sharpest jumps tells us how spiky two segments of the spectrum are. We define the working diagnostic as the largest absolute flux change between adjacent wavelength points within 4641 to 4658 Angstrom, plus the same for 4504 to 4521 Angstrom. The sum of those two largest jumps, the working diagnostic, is 2.6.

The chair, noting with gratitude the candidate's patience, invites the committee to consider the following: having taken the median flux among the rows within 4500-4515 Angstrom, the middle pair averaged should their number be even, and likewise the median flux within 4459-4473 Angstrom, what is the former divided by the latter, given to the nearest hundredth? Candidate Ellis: 1.04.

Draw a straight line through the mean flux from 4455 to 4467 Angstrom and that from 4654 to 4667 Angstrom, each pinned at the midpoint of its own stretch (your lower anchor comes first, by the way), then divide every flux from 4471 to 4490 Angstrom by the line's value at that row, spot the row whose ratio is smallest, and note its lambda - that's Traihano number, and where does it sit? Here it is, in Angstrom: 4474.43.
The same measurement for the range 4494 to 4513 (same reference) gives 4499.22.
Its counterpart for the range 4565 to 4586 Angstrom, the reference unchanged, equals 4584.98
